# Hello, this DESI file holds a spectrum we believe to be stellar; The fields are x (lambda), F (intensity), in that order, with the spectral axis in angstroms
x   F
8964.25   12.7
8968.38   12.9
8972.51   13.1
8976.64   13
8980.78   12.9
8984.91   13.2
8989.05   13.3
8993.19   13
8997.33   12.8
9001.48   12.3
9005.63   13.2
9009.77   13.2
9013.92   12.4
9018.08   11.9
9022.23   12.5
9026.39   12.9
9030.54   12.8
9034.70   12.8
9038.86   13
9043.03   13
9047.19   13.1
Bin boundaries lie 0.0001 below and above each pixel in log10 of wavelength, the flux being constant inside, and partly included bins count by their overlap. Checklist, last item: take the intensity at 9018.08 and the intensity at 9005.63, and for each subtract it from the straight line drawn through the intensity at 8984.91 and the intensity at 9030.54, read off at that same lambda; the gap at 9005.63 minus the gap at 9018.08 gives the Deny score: -1.2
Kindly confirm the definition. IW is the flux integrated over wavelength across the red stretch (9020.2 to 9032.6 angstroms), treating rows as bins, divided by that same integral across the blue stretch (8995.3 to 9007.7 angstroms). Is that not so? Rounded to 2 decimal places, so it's 1.00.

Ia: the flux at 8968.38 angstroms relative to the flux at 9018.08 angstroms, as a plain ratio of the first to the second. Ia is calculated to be 1.08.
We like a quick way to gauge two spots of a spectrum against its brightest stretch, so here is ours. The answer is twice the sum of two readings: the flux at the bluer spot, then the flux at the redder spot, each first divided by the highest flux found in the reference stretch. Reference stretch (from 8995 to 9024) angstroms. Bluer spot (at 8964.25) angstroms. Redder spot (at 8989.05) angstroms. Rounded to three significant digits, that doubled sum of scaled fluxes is 3.94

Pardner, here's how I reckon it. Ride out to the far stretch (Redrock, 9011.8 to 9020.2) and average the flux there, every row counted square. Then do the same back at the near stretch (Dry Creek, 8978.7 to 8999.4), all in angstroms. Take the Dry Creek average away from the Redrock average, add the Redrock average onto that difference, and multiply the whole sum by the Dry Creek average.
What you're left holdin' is 147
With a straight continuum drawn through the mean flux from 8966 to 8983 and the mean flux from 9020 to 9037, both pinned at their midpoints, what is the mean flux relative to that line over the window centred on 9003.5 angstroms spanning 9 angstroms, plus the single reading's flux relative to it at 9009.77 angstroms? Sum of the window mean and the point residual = 0.3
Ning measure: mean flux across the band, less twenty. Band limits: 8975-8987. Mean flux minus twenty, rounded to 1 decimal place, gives -7.0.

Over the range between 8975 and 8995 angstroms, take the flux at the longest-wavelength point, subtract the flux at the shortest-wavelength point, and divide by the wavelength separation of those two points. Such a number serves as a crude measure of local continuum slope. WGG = 0.000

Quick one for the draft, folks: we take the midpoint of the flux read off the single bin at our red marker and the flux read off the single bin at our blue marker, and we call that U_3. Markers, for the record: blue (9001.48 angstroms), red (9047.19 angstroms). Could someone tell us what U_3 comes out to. 12.7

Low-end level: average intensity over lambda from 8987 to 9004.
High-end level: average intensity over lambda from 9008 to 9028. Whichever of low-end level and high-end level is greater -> 12.9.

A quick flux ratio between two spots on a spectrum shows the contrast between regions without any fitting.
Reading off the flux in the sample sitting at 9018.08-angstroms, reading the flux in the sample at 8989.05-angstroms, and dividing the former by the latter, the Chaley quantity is 0.89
